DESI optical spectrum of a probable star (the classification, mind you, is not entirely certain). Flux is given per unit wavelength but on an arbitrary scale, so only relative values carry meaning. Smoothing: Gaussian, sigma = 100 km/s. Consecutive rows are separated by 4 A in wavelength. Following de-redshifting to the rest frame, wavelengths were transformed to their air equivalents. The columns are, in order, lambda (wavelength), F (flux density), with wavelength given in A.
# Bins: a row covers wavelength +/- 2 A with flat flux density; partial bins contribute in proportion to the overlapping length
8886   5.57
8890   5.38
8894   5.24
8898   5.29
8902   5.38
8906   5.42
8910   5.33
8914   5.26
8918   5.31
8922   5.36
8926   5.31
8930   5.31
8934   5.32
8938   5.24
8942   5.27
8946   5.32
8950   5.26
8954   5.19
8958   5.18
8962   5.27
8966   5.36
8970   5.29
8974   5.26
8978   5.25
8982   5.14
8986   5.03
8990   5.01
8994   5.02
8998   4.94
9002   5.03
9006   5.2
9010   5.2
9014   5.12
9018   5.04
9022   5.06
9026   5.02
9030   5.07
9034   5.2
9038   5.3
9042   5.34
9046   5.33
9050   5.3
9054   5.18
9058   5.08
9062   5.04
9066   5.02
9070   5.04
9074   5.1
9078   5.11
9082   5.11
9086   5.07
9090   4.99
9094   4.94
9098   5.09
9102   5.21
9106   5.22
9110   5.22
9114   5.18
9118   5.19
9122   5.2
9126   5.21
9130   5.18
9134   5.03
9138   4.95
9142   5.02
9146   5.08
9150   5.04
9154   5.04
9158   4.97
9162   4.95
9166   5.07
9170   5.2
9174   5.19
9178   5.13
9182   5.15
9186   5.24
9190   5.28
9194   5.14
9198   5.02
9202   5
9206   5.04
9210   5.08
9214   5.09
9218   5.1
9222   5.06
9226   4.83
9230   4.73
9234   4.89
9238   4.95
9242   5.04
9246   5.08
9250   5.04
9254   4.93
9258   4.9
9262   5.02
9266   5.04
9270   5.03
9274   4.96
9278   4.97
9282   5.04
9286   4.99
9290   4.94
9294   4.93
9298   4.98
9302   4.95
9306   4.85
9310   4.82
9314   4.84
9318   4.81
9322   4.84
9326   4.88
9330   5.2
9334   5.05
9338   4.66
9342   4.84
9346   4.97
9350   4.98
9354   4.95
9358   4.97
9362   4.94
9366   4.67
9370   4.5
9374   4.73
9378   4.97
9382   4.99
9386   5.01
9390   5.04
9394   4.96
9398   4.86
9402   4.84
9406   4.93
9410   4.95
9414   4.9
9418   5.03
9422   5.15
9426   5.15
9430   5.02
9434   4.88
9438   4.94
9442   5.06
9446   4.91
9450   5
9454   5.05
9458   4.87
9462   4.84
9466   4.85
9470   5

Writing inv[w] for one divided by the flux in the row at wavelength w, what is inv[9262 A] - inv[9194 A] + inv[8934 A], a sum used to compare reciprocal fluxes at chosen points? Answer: 0.193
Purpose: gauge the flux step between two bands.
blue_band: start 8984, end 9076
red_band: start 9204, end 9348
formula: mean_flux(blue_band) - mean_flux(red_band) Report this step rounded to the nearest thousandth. 0.161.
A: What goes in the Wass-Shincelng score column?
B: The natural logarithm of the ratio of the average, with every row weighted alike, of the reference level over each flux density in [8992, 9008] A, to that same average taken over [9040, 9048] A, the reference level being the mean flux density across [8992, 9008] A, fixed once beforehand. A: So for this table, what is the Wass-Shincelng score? 0.056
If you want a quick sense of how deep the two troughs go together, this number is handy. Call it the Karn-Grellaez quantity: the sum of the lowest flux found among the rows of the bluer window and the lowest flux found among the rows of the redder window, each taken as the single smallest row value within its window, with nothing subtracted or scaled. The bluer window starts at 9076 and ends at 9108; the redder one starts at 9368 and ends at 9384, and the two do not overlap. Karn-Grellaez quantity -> 9.4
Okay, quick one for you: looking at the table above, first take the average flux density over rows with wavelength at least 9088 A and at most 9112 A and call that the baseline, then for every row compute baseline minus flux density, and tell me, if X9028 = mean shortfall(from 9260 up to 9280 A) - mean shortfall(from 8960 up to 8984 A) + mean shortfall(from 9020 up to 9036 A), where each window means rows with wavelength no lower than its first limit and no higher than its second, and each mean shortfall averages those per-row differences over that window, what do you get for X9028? 0.28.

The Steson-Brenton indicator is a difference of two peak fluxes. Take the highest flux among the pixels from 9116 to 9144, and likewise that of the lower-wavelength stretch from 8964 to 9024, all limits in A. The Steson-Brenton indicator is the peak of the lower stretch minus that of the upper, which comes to 0.15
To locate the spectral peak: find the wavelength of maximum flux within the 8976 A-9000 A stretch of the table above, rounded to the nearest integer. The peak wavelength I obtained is 8978 A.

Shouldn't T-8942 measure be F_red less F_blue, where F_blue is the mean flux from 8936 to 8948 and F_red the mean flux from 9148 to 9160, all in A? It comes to -0.26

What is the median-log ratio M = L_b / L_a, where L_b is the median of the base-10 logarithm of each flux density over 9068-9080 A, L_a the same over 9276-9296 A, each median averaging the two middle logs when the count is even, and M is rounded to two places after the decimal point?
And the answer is 1.02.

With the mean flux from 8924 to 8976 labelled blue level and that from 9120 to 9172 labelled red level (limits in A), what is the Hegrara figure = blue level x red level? 26.8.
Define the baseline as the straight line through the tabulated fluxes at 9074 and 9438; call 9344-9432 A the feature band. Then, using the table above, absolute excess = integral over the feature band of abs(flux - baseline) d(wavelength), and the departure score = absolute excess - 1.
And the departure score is 7.39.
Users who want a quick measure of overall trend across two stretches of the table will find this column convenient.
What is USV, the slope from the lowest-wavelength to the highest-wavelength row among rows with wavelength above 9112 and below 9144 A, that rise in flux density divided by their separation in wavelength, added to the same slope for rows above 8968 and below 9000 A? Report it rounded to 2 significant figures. -0.018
